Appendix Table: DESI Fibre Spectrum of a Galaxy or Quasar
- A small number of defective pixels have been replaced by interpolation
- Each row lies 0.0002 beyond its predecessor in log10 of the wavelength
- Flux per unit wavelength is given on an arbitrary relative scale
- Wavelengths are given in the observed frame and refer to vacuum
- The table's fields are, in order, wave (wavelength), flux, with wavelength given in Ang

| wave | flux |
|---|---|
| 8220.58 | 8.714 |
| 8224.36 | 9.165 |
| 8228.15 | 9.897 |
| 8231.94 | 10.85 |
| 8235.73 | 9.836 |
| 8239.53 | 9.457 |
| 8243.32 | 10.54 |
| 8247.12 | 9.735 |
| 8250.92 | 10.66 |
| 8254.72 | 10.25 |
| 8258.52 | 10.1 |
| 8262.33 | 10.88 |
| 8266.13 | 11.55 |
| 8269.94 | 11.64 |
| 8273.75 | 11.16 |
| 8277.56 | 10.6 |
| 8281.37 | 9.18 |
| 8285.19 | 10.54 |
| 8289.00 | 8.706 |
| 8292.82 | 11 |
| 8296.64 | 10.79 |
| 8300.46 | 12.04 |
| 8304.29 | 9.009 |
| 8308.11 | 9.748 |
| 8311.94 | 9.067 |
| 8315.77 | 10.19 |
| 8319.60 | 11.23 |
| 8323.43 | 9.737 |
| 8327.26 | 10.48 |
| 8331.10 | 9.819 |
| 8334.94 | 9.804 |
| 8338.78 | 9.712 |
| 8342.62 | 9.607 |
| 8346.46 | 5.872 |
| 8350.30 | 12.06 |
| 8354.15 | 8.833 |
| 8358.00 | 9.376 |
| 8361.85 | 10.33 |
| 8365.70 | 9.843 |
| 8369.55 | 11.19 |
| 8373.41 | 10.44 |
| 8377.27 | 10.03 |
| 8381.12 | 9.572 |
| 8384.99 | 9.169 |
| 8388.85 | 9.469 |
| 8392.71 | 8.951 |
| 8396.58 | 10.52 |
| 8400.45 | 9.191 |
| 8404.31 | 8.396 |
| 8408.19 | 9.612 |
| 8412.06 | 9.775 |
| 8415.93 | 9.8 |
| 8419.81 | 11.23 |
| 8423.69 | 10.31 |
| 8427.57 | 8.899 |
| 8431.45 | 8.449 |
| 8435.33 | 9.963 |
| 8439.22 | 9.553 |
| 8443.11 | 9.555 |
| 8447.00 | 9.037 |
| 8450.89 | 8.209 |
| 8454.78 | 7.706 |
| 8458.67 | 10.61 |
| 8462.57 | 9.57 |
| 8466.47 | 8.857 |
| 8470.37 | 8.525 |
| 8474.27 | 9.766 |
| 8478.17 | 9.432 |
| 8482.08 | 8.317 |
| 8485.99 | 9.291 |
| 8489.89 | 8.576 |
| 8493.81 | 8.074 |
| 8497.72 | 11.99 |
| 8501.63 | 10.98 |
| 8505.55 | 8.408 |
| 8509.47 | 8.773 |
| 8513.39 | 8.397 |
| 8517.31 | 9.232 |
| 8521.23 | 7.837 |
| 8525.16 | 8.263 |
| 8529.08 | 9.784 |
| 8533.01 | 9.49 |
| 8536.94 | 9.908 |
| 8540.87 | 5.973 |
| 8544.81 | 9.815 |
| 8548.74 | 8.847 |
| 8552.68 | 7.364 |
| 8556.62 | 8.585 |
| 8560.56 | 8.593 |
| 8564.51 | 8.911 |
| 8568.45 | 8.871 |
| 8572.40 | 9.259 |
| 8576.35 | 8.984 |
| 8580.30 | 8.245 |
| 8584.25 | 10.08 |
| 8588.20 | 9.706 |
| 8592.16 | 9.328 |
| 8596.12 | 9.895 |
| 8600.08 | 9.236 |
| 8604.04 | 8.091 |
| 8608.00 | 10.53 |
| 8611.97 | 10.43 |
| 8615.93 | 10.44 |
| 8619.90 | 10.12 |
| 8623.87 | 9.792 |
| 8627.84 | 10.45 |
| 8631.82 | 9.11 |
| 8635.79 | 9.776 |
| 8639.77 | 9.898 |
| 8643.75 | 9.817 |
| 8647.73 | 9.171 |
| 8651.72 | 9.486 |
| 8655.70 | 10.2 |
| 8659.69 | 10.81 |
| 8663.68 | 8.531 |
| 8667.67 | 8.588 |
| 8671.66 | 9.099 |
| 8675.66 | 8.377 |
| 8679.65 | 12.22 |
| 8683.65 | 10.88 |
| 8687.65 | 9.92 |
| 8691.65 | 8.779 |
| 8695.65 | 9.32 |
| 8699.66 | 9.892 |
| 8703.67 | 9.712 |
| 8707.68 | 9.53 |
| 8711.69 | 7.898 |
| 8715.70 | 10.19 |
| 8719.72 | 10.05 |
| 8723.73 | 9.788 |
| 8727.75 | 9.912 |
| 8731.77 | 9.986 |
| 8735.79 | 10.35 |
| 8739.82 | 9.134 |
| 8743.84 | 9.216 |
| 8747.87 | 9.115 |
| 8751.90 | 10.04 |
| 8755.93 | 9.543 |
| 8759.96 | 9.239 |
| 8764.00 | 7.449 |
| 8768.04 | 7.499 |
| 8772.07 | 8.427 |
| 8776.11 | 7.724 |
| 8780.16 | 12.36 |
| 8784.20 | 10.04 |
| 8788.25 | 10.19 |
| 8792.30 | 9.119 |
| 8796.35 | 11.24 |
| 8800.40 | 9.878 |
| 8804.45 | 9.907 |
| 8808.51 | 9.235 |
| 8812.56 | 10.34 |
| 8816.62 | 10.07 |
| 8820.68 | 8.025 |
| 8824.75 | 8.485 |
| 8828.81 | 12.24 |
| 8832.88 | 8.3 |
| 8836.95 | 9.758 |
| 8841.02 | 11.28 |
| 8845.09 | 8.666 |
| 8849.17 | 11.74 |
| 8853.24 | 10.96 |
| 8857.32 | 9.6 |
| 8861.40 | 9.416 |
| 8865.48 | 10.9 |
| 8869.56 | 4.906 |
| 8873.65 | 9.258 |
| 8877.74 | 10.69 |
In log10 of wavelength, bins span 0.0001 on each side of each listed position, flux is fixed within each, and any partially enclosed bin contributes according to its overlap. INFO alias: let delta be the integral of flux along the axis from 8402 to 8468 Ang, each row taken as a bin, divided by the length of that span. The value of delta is 9.4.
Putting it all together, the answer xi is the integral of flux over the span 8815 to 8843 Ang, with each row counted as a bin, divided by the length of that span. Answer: 9.7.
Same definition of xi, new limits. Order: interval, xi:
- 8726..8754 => 9.7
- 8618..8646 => 9.8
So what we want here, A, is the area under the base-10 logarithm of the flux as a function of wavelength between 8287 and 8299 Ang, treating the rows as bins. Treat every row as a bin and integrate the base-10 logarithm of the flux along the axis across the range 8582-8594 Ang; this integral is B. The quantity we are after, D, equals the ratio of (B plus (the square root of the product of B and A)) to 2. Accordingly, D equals 11.9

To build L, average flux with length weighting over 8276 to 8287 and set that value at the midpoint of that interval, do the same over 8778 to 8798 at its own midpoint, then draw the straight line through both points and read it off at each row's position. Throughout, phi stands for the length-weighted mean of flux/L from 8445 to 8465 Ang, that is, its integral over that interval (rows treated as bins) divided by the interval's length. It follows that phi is 0.88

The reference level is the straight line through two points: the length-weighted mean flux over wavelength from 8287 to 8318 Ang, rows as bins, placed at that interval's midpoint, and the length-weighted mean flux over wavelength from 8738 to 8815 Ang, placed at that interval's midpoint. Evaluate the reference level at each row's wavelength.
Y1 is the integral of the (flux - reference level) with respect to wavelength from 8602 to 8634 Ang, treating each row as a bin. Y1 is 6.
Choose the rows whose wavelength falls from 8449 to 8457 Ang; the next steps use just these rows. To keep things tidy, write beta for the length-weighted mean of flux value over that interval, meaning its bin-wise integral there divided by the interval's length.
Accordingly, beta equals 8.1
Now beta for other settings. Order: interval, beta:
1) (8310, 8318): 9.7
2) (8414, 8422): 10.5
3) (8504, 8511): 8.6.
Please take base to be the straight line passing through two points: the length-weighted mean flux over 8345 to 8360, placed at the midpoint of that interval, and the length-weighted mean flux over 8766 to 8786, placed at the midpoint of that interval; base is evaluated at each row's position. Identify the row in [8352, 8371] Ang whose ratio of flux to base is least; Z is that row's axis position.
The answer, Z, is 8354.15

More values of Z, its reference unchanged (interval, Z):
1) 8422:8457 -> 8454.78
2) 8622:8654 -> 8631.82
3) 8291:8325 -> 8304.29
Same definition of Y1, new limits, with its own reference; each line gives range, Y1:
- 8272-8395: -15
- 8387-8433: -18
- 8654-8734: 9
